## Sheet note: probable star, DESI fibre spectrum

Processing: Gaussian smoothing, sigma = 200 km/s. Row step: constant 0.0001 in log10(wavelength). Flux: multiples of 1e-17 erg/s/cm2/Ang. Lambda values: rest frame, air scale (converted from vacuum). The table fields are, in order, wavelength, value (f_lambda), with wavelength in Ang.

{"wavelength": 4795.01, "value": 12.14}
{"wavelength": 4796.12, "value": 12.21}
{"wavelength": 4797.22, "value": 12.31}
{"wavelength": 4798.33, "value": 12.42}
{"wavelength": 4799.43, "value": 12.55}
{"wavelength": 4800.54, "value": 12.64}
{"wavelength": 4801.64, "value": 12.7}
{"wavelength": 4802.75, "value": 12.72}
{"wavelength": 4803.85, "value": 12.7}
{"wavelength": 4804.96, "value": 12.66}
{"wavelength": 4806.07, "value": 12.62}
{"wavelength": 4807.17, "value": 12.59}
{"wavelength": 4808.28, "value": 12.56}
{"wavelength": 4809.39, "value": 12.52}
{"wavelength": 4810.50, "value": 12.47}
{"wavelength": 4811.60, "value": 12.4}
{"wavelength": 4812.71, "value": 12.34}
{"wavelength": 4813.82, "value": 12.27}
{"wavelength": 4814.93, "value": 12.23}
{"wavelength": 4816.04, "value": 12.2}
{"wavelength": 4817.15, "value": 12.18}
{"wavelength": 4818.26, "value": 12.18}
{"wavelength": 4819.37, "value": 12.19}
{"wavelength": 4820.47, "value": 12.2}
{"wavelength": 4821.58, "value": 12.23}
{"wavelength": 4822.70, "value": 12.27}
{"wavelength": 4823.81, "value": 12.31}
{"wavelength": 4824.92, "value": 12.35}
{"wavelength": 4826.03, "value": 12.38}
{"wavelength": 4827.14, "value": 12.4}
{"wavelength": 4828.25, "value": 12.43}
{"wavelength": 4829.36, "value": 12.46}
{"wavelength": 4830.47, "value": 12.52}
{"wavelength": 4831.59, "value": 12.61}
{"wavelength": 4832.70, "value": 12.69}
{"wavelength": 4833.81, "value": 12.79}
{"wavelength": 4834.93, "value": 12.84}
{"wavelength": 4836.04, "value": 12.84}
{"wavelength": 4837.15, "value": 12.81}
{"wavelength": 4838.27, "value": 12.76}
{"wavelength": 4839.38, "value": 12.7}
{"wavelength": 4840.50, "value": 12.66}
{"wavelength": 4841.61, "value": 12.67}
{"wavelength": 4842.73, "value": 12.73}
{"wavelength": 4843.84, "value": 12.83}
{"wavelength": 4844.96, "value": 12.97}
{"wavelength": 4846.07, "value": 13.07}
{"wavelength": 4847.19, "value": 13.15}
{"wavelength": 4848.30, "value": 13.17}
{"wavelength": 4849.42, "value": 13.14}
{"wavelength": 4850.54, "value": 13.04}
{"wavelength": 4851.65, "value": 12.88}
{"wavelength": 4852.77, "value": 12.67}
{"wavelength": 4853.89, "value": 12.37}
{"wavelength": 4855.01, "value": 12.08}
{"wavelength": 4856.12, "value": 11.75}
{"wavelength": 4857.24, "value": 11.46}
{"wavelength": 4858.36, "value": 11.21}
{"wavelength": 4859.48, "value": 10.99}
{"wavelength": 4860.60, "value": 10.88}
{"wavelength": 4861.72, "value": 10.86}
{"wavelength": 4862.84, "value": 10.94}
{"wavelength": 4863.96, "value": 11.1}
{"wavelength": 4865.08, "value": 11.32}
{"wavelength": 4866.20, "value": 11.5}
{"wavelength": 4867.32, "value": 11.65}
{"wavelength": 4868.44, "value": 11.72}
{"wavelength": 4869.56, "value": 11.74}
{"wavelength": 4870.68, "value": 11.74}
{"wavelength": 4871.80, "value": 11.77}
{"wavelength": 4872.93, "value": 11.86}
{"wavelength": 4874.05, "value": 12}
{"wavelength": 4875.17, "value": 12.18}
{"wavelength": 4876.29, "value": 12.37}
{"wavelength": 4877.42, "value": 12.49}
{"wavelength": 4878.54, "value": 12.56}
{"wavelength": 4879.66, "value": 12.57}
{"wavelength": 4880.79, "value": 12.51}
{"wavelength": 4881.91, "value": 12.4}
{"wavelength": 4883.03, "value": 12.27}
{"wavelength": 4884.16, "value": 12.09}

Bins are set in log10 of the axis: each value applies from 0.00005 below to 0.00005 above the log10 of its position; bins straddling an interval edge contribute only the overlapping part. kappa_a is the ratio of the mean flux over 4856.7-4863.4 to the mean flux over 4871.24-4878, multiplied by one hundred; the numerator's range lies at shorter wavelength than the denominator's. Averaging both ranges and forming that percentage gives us 91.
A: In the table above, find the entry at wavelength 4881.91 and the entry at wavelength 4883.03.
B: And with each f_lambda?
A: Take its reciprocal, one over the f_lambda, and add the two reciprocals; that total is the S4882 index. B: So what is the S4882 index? 0.162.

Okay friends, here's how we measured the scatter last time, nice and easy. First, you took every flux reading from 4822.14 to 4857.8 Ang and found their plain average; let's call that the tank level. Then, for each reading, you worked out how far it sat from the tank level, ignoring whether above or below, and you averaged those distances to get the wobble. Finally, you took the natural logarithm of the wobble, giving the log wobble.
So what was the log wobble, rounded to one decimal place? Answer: -1.2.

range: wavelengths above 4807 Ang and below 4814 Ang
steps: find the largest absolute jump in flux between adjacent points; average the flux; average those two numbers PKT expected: 6.26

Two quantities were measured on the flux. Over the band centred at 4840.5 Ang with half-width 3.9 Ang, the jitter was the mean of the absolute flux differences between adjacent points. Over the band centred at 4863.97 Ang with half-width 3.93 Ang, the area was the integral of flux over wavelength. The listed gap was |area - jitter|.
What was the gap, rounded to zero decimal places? 88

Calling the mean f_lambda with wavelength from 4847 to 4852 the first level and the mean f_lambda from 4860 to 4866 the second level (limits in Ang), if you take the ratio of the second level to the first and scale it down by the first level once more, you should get 0.064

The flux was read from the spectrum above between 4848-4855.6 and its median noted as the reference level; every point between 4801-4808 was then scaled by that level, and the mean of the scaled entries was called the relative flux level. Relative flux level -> 0.98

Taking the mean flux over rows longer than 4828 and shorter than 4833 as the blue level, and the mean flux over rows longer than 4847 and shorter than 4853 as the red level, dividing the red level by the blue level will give 1.04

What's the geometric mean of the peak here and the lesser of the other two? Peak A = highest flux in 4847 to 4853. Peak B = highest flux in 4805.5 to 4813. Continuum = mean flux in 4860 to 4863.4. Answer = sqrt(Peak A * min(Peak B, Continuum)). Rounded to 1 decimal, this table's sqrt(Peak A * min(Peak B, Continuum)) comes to 12.0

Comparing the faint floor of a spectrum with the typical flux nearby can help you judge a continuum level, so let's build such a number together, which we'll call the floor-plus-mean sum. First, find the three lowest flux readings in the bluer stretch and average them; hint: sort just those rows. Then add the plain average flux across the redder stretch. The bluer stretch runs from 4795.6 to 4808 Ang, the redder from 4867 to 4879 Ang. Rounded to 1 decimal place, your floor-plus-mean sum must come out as 24.3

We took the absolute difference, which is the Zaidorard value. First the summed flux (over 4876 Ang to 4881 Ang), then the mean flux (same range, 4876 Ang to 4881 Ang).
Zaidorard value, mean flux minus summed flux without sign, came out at 50.0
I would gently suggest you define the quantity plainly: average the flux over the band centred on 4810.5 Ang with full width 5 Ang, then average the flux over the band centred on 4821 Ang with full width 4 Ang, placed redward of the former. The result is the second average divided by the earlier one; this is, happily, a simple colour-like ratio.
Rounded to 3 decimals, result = 0.981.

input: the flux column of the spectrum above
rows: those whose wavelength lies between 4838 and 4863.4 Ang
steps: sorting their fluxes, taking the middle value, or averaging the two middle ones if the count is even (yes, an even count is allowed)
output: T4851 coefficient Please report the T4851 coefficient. 12.7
